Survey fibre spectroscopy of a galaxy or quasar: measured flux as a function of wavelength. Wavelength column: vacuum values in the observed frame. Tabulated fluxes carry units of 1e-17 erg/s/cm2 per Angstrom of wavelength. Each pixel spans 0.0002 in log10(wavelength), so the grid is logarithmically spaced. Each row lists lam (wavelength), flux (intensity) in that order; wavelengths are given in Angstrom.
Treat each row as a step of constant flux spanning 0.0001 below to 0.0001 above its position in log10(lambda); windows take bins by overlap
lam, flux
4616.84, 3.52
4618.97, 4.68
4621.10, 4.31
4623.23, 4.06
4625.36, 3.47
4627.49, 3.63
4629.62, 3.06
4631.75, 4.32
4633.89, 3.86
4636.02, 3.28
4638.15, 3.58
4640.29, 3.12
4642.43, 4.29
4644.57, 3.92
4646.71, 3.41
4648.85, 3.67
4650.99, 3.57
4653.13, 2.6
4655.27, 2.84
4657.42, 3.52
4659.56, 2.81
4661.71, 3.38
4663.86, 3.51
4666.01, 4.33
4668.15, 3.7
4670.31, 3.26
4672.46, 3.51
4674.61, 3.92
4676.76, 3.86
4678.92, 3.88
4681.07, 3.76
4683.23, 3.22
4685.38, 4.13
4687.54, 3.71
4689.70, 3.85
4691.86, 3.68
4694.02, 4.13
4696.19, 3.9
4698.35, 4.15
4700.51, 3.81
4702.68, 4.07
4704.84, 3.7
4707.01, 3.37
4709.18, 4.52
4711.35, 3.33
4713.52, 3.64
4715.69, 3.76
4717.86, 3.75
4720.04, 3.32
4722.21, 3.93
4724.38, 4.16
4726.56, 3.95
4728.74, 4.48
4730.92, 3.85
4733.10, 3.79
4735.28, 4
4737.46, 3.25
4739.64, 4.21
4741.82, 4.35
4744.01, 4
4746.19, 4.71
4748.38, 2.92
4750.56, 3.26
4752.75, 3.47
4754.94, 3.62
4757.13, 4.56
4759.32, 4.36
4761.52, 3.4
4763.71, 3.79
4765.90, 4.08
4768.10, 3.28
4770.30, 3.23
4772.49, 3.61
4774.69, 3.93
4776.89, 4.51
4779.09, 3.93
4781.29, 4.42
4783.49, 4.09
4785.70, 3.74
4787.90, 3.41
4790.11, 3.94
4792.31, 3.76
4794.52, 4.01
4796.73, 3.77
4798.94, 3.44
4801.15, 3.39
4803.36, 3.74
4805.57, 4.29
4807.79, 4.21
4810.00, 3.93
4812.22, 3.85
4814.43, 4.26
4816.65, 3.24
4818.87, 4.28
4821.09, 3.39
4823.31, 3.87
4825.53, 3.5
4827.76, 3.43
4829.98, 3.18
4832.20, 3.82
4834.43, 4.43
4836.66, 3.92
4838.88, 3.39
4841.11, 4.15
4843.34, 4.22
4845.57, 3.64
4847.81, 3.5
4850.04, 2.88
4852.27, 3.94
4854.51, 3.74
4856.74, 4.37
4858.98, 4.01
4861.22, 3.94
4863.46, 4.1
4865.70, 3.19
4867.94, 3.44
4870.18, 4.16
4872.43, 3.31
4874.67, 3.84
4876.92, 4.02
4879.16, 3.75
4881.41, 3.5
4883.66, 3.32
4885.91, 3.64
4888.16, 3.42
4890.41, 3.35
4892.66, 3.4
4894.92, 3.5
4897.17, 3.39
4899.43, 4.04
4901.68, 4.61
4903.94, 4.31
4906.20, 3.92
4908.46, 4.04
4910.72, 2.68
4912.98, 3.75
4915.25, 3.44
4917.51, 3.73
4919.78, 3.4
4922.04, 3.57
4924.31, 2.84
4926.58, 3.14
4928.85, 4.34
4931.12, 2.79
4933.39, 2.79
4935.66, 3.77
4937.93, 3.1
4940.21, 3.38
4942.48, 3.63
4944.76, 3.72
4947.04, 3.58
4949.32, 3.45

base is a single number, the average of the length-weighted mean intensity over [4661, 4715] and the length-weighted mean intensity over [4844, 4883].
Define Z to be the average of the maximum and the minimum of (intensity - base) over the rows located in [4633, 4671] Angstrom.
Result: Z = -0.29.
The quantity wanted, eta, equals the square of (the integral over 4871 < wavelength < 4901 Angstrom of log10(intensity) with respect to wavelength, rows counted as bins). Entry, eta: 277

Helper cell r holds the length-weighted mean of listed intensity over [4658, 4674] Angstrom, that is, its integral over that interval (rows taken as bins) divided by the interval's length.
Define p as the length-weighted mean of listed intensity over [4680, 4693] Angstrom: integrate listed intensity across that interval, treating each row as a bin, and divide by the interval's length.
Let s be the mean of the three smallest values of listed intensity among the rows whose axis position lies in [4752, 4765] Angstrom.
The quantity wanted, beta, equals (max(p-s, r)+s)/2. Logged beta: 3.50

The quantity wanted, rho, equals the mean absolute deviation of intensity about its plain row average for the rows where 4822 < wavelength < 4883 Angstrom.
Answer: 0.32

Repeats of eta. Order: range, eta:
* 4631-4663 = 294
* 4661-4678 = 92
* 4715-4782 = 1531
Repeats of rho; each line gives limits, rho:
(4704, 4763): 0.38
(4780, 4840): 0.30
